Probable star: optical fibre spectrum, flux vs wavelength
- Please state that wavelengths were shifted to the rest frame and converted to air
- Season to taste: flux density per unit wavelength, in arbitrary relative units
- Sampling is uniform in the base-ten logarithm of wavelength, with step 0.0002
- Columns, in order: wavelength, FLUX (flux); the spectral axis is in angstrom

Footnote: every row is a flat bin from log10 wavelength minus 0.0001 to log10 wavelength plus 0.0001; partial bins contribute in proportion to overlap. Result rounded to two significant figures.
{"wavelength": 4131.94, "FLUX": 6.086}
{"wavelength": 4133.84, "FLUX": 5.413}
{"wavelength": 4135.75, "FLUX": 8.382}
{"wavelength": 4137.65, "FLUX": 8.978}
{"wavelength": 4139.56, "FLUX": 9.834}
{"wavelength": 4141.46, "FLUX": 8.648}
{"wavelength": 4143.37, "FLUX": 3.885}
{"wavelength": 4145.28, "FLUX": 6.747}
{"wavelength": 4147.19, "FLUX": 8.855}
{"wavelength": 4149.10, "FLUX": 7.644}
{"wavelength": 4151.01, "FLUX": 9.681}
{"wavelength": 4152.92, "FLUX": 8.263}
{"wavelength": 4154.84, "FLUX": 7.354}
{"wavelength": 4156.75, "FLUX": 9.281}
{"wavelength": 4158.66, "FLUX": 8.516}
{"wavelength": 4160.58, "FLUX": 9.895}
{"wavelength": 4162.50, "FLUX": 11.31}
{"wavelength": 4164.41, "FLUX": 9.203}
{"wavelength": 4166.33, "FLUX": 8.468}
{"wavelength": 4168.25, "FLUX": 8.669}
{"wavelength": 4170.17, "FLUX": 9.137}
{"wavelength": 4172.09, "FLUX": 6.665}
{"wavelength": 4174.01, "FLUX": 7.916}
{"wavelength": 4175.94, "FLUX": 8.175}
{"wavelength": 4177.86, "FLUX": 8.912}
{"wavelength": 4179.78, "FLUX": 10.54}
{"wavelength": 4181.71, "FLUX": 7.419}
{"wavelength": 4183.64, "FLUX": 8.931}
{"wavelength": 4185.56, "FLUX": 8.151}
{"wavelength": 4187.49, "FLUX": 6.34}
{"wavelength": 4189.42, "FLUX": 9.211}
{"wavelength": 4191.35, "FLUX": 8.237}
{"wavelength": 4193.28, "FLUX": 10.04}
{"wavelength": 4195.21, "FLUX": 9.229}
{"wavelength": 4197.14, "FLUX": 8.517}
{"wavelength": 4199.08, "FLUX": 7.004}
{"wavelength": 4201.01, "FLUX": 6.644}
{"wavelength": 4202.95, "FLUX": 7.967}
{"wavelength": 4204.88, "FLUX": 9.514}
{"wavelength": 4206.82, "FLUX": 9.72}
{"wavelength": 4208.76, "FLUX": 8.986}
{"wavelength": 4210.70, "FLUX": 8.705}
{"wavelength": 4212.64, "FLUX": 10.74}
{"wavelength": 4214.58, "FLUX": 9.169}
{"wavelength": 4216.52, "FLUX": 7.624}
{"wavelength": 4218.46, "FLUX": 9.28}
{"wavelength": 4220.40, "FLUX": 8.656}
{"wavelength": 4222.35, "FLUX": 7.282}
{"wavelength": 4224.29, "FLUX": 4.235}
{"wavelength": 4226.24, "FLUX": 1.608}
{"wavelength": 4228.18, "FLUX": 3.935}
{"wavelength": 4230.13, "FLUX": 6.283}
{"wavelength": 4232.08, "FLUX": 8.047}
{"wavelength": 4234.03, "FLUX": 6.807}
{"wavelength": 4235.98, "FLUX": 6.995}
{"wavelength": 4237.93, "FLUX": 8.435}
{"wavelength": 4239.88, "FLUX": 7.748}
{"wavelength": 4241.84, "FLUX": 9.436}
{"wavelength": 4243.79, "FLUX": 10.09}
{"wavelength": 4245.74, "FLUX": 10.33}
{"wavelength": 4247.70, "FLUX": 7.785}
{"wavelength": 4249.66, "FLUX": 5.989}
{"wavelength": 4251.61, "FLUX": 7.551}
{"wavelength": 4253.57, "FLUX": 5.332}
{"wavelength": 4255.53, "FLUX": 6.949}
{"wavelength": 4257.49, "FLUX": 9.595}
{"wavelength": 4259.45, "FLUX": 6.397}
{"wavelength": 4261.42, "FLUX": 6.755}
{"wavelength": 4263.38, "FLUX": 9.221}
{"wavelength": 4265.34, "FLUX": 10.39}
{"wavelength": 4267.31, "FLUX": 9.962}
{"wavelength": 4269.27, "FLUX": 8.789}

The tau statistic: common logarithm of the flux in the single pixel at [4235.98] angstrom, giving 0.84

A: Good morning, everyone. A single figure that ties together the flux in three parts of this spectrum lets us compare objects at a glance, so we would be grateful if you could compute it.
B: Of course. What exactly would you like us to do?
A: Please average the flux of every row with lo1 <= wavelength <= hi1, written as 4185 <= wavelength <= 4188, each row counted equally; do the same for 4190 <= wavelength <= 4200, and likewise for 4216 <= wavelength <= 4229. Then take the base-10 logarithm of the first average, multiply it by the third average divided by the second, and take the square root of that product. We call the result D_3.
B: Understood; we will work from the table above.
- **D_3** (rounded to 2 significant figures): 0.78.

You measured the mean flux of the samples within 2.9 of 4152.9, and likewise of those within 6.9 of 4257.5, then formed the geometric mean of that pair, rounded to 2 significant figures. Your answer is 7.9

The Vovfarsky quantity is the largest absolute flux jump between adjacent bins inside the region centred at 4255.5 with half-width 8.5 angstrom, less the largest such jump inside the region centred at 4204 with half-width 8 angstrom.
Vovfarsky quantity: 1.7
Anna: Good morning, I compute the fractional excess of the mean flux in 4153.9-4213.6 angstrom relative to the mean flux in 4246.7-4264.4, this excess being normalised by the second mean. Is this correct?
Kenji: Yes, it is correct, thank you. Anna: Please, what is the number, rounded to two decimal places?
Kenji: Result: 0.19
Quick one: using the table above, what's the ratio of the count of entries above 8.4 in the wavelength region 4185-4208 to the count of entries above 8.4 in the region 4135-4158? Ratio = 1.0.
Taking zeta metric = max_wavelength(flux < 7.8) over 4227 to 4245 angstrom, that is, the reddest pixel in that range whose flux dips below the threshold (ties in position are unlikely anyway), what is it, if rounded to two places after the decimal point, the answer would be 4239.88 angstrom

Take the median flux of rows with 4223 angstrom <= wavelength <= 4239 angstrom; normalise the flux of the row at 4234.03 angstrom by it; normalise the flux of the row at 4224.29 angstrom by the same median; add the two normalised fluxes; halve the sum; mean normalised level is 0.84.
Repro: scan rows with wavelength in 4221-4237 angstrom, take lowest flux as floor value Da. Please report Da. 1.608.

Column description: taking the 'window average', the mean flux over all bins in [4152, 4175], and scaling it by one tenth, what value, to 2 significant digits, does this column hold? 0.87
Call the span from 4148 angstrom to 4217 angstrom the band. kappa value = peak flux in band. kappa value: 11.31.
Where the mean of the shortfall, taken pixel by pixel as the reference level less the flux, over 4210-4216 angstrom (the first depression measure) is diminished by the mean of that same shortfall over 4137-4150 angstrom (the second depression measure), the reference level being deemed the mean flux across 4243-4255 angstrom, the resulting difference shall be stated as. -1.7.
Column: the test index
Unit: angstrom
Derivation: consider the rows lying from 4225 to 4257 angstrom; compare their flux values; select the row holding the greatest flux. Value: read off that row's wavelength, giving 4245.74 angstrom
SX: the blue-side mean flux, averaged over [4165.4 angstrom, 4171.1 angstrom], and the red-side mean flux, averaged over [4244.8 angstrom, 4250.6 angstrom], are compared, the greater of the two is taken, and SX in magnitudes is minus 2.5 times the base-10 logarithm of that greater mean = -2.36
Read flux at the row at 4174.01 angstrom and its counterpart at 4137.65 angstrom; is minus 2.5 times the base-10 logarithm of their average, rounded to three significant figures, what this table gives -2.32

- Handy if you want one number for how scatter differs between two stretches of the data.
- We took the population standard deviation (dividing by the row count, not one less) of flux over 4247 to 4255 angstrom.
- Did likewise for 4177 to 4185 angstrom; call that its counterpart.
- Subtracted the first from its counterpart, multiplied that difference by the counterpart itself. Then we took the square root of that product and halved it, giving 0.1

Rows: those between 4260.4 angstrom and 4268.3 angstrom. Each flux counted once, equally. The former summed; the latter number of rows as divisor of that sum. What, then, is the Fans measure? 9.1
